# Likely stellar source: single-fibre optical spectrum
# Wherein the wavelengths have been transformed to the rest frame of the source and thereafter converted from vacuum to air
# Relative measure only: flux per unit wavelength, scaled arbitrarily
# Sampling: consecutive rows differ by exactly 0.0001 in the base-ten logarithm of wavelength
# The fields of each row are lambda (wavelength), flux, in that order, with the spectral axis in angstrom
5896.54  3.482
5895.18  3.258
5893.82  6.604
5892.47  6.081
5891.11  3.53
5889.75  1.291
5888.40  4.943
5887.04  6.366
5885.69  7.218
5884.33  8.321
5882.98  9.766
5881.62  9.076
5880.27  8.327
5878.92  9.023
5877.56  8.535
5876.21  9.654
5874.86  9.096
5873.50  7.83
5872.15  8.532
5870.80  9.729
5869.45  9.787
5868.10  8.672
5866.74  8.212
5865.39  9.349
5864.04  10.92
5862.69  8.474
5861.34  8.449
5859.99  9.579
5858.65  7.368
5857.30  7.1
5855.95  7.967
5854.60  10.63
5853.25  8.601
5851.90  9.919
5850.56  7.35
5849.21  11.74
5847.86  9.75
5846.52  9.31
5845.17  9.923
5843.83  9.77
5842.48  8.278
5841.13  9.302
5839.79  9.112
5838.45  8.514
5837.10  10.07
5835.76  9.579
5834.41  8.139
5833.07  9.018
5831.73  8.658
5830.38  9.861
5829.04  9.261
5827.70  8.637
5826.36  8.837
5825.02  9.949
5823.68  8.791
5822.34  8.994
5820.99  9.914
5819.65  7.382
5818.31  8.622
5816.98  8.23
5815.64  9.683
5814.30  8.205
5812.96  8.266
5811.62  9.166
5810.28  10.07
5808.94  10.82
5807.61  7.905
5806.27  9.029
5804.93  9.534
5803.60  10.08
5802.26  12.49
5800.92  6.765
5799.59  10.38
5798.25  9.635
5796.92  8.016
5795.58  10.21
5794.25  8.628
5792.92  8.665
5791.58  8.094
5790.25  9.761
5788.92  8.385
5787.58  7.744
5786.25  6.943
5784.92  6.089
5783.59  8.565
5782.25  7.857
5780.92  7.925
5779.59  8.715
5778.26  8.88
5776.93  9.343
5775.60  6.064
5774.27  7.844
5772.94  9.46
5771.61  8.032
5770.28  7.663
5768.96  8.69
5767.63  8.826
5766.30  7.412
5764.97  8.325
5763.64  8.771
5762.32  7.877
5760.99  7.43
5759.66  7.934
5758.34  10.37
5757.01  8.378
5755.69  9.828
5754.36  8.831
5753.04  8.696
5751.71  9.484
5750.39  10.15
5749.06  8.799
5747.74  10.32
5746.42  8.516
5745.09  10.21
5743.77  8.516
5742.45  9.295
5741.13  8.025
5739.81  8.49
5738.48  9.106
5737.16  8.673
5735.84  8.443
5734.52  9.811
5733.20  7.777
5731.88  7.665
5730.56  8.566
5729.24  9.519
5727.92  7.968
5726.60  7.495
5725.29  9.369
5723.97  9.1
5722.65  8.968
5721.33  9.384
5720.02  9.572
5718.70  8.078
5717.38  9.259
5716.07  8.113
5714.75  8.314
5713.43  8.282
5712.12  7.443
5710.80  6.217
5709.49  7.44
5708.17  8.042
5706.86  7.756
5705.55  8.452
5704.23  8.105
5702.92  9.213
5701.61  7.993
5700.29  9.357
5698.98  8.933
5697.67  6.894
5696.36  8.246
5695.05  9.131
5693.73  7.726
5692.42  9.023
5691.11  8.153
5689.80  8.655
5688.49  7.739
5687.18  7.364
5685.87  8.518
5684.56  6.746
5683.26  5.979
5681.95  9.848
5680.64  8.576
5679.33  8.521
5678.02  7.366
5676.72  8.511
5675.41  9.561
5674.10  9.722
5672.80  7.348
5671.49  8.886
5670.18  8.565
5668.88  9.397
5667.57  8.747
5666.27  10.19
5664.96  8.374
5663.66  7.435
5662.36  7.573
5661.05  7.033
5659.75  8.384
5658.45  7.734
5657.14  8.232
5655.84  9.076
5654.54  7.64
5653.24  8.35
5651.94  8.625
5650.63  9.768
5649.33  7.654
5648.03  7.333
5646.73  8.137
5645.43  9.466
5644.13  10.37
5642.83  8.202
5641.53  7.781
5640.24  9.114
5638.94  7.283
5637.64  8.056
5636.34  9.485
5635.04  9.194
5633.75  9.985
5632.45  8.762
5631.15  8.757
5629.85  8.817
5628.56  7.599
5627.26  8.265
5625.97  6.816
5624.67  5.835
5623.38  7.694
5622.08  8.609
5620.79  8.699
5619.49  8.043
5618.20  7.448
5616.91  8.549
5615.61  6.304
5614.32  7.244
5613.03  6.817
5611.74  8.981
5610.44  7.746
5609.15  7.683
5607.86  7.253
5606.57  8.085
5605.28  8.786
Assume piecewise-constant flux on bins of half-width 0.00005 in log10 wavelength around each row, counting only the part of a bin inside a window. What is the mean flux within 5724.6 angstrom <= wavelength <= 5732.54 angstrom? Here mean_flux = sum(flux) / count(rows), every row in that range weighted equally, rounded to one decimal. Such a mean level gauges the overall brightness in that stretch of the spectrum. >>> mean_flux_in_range 8.4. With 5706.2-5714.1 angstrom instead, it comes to 7.5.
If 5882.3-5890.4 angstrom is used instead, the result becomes 6.3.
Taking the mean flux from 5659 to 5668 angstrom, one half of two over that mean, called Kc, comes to 0.121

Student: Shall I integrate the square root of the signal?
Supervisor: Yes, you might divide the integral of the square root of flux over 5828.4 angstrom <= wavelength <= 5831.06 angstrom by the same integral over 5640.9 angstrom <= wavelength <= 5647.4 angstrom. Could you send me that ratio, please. 0.43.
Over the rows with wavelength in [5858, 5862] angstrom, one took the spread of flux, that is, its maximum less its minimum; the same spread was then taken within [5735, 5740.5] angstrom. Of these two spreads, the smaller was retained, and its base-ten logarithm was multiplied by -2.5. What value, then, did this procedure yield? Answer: 0.45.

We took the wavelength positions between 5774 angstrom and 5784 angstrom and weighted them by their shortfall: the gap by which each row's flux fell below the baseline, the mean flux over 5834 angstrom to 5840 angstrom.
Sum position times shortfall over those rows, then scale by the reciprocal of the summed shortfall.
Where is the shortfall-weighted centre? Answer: 5778.1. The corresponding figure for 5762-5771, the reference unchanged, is 5766.4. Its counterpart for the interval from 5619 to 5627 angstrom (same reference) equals 5623.9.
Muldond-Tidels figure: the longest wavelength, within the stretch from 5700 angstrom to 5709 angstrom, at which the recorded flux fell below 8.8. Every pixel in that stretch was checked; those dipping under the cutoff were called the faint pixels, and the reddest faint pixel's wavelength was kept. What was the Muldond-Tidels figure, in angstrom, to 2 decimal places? 5708.17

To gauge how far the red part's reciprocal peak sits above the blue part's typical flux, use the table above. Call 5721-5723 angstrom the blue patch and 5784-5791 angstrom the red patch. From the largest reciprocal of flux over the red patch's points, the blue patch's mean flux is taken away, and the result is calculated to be -9.0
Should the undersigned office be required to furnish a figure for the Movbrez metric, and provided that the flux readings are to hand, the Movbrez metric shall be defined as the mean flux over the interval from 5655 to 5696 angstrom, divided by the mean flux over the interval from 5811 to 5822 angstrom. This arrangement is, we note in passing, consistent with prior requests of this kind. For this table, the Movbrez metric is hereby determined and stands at 0.96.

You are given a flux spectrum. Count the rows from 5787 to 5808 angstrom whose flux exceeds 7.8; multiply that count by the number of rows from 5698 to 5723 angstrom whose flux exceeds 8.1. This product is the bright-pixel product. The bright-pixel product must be 168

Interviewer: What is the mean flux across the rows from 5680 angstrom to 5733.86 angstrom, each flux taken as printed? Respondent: 8.27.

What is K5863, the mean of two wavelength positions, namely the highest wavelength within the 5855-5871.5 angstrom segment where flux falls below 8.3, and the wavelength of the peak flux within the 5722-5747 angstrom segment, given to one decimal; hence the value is 5805.9 angstrom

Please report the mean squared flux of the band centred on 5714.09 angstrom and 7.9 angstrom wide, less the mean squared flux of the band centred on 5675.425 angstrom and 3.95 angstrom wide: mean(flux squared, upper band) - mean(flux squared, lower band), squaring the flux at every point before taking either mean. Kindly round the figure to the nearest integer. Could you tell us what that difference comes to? -22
